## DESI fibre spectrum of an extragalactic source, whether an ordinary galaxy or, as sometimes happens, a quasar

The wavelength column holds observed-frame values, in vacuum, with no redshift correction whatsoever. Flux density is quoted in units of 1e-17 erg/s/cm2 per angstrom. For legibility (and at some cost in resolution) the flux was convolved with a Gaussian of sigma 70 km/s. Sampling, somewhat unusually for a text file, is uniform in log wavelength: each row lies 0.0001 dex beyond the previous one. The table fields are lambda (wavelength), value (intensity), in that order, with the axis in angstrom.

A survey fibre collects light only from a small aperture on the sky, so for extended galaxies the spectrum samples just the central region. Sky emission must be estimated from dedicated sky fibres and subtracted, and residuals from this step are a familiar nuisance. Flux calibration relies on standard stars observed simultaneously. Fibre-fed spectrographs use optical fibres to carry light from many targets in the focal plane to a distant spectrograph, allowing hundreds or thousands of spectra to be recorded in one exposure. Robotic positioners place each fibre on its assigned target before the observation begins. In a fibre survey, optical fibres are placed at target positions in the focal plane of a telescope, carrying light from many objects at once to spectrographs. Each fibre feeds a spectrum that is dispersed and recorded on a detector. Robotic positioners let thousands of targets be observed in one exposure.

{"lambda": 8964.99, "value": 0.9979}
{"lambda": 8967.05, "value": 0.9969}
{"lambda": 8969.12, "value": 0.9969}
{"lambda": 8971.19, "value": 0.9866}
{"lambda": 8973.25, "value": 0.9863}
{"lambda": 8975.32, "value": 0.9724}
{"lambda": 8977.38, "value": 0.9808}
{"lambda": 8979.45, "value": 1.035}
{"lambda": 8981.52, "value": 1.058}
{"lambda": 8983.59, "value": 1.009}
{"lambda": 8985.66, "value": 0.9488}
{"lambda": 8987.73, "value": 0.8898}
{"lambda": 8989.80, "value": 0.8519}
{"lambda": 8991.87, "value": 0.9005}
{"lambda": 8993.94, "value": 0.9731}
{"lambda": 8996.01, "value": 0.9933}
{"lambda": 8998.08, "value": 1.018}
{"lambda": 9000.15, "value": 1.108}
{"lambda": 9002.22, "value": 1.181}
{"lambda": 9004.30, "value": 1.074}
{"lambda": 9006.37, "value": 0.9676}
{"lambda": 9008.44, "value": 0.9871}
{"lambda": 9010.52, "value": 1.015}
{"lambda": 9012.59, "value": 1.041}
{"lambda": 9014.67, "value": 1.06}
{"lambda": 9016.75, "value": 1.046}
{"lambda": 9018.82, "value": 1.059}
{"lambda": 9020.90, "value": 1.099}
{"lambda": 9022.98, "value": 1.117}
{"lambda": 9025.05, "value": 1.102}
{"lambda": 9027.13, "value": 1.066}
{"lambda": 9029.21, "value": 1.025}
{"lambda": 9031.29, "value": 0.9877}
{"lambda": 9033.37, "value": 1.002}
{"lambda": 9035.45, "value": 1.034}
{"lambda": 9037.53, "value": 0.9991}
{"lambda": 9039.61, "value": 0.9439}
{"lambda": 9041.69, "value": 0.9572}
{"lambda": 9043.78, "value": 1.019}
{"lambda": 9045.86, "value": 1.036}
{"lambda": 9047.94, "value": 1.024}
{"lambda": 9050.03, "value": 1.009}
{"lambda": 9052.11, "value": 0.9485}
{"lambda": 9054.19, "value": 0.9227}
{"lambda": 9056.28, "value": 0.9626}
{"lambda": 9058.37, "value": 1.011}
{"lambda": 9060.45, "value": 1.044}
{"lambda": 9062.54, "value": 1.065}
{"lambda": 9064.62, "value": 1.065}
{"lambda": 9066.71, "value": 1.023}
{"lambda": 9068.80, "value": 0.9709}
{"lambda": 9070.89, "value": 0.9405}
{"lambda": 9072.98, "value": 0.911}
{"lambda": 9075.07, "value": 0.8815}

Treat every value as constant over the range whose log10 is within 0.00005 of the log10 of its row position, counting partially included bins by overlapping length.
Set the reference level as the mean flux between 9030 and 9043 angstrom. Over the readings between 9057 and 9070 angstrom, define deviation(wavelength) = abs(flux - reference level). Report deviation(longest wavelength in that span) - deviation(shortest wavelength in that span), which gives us -0.01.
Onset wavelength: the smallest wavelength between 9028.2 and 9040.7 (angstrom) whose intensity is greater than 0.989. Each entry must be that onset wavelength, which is 9029.21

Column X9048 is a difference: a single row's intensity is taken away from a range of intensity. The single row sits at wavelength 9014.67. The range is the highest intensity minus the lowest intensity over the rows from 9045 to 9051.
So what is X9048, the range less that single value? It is -1.03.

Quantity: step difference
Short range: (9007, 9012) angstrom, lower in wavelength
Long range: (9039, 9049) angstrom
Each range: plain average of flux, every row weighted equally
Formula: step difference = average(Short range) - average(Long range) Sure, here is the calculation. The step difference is 0.005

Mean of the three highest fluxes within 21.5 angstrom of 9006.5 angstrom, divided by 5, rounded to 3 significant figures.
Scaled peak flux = 0.227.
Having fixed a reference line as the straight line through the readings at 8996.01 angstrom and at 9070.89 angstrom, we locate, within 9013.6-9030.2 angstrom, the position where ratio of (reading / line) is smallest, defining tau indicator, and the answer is 9029.21 angstrom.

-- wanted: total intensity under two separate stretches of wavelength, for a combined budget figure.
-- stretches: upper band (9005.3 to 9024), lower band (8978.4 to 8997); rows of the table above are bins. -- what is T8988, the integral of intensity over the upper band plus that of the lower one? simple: 37.4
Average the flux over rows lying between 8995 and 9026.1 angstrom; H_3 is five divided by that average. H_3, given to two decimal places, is 4.73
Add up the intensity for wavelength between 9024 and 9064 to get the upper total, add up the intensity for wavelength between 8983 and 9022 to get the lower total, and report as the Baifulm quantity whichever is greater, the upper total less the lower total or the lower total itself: 19.2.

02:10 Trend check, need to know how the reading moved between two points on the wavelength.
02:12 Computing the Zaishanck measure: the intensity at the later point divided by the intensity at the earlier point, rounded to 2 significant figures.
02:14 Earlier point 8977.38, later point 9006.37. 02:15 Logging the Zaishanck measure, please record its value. 0.99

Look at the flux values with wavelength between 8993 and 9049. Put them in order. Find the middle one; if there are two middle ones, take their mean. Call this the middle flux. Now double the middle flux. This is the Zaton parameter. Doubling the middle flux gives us 2.05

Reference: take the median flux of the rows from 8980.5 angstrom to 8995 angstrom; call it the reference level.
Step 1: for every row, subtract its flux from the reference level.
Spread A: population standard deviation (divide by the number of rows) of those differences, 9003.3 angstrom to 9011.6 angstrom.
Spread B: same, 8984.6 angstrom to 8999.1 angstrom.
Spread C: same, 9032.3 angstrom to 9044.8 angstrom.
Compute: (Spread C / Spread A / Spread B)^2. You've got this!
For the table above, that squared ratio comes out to 204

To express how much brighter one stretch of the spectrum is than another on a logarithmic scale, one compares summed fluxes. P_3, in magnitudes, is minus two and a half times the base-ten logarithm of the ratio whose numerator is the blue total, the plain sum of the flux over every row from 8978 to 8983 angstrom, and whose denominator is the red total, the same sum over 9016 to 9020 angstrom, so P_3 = 0.01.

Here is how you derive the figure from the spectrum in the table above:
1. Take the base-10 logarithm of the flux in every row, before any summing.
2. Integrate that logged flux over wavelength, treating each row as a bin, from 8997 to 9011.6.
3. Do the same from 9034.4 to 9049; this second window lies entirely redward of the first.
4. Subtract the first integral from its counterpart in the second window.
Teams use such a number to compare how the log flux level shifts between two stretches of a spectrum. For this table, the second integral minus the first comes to -0.29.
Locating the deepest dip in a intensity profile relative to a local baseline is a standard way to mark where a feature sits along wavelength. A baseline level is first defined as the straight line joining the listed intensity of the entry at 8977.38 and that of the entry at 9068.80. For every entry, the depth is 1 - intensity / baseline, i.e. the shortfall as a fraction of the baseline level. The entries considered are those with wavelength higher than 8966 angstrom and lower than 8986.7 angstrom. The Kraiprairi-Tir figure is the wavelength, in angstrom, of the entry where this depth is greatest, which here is 8985.66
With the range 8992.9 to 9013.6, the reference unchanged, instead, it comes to 9006.37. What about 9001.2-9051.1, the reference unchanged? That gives 9039.61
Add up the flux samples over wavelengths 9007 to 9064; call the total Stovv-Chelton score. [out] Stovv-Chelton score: 28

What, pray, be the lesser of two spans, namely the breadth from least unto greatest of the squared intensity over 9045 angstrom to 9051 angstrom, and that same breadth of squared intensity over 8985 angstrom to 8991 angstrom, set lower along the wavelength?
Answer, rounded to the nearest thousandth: 0.055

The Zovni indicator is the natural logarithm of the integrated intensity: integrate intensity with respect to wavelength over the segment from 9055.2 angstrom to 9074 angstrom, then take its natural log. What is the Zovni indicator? 2.9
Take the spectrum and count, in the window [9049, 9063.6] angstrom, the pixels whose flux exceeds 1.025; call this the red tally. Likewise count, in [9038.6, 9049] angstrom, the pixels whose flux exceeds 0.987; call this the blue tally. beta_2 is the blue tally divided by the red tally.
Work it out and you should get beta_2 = 1.5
